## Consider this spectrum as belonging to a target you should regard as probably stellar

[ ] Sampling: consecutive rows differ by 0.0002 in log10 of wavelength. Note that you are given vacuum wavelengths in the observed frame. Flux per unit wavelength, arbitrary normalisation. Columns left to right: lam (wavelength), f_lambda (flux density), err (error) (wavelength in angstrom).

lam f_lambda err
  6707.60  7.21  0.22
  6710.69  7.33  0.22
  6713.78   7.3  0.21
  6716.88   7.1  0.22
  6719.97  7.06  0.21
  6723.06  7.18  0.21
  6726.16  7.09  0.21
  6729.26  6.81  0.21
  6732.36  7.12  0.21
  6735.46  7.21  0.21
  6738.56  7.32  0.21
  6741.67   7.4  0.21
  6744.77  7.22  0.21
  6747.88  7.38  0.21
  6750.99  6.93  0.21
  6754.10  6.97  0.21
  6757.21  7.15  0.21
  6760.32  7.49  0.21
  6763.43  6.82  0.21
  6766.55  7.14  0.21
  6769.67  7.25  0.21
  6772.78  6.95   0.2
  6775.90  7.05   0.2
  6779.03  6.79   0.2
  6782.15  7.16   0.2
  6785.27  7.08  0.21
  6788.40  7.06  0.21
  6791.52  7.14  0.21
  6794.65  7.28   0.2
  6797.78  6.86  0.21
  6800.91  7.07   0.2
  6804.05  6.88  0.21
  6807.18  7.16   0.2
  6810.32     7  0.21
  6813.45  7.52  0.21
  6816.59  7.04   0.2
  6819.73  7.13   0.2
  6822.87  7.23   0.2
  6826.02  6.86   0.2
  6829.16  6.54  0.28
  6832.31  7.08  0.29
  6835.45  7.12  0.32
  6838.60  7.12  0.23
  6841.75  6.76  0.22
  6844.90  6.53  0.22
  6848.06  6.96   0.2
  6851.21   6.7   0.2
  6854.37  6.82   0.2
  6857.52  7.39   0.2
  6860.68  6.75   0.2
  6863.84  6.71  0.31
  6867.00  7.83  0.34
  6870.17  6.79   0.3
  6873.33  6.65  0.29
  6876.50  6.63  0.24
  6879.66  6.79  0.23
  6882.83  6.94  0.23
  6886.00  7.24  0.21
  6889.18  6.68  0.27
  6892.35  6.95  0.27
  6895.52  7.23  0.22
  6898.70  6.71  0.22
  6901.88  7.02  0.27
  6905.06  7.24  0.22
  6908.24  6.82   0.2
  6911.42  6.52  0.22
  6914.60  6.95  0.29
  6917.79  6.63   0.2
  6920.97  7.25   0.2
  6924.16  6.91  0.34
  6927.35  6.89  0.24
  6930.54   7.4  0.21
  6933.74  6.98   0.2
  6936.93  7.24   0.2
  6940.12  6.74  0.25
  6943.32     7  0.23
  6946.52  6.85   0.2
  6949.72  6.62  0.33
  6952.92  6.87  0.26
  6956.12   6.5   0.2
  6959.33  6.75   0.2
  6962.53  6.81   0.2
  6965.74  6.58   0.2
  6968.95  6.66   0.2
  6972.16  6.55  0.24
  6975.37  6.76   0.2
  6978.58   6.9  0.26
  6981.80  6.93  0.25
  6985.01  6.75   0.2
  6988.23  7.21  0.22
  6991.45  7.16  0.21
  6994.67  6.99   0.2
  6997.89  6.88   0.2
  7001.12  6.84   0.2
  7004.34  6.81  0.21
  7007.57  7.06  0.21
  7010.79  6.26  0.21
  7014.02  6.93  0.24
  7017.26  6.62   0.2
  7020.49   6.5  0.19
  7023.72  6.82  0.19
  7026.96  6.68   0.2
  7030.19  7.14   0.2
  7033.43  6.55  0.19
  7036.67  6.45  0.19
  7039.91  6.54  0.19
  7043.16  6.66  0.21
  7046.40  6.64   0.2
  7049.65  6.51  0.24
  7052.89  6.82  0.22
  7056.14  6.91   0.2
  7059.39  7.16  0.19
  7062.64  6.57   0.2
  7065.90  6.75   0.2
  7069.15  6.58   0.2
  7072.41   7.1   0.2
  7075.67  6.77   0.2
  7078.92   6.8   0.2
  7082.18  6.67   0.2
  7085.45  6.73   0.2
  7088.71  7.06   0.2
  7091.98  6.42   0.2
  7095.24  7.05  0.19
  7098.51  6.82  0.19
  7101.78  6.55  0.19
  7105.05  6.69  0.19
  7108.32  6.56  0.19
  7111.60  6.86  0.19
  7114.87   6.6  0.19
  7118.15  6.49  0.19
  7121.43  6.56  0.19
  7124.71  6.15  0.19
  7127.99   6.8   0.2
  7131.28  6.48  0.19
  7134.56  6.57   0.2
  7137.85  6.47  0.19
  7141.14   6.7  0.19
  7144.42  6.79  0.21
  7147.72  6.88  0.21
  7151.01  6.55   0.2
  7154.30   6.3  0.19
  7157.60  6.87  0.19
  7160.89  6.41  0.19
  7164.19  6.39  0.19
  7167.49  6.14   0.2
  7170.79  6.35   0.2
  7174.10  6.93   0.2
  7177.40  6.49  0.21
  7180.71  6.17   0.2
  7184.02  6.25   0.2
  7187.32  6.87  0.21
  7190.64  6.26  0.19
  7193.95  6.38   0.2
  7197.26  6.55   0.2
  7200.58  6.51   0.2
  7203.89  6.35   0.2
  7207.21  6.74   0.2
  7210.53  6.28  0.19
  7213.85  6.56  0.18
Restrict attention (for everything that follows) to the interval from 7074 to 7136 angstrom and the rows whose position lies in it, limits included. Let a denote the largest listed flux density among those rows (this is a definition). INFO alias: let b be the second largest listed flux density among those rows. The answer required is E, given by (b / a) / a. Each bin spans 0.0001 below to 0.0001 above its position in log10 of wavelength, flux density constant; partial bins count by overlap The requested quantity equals 0.141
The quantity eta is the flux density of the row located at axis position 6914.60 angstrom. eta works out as 6.95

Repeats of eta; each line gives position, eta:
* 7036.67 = 6.45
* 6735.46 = 7.21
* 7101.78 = 6.55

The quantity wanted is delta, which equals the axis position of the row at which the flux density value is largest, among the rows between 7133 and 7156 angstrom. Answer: 7147.72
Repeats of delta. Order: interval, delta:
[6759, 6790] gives 6760.32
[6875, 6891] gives 6886.00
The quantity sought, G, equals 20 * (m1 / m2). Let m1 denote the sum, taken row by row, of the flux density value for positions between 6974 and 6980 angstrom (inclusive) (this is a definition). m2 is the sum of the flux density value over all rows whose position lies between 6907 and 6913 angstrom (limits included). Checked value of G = 20.5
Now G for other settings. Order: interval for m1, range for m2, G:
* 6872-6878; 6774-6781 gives 19.2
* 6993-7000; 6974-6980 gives 20.3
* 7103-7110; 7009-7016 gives 20.1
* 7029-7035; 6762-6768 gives 19.6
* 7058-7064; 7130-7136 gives 21.0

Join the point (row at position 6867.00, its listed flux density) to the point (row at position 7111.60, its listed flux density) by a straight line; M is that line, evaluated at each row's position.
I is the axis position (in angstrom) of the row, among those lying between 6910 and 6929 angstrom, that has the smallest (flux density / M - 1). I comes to 6911.42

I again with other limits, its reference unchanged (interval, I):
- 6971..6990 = 6972.16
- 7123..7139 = 7124.71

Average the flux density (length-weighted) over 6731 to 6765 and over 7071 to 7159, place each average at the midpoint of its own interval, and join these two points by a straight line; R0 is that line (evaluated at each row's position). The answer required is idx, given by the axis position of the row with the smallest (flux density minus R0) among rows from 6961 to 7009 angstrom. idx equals 6972.16 angstrom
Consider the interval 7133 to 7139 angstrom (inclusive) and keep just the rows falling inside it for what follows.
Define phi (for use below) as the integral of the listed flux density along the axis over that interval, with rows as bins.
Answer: 39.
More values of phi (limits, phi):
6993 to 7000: 48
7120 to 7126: 38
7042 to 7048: 40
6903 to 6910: 49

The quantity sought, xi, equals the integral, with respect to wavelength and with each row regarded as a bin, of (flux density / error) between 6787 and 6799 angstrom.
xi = 411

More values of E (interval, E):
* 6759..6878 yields 0.123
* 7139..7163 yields 0.145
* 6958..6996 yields 0.138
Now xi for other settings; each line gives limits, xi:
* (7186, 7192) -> 197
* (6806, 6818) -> 420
